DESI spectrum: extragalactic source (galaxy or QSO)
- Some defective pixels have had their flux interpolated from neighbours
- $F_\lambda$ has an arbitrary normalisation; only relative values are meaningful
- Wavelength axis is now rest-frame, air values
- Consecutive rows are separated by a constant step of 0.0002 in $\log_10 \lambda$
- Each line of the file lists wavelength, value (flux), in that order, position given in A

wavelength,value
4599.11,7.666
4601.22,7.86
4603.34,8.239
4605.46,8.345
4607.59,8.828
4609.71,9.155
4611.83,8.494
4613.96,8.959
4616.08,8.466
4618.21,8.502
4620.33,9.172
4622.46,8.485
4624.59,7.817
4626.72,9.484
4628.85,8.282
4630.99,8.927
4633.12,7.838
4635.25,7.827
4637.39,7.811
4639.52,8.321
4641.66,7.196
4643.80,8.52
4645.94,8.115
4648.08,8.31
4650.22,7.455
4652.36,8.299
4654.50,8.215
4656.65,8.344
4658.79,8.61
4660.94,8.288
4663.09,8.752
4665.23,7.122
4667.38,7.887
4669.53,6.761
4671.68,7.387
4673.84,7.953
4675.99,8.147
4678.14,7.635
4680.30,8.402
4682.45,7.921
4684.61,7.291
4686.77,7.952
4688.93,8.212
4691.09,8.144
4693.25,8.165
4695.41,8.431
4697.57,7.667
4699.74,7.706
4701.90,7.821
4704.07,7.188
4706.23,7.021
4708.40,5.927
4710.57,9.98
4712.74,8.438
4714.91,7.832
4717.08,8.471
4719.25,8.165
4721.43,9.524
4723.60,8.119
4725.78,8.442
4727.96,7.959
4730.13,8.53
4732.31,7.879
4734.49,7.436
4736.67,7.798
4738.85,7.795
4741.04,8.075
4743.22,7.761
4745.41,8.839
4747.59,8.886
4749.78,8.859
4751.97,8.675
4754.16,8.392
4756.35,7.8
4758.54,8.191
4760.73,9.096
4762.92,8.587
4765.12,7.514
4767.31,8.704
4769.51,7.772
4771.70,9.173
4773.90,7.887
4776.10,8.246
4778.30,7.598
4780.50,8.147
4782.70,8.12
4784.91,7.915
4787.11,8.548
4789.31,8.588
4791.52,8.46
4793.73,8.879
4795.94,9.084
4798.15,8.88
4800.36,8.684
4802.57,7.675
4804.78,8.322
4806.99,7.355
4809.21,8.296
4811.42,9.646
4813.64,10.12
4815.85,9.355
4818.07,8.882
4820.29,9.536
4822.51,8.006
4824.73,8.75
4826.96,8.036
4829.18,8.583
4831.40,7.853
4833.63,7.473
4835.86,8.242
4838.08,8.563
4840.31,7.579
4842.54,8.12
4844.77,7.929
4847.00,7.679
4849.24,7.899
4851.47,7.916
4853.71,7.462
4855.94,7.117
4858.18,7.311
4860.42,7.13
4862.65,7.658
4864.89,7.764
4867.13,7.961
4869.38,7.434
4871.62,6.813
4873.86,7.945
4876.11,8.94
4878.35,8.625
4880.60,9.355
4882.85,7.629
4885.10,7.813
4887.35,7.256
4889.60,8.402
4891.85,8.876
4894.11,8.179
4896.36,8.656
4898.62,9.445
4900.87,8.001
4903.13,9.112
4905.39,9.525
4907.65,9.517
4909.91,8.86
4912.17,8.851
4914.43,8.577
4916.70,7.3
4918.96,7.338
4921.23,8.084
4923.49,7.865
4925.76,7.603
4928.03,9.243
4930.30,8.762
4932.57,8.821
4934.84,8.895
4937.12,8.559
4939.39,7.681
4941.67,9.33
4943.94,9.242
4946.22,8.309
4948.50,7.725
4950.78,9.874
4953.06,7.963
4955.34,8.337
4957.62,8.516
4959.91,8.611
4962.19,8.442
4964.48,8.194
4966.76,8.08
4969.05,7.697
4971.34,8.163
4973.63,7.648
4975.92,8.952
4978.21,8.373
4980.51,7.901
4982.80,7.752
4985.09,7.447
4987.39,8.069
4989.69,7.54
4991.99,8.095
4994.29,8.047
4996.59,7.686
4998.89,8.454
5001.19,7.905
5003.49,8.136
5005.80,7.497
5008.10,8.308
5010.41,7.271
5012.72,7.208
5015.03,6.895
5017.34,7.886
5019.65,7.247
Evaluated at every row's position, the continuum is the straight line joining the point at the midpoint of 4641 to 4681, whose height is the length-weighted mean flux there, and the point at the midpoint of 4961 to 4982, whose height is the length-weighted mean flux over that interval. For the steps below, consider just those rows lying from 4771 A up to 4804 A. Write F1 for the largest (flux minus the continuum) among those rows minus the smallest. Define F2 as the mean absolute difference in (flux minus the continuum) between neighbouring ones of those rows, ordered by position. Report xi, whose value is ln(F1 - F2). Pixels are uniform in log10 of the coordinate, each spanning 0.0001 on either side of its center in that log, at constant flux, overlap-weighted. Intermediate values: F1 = 1.6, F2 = 0.42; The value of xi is 0.1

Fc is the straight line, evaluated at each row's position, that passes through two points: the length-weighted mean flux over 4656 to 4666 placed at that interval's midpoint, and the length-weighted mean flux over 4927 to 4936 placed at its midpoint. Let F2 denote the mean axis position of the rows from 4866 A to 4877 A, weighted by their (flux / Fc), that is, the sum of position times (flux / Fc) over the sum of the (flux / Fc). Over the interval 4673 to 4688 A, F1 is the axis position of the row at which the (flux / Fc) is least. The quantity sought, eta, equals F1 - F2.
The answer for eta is -187.1 A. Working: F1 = 4684.61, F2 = 4871.8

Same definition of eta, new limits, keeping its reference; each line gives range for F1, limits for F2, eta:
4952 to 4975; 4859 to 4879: 104.0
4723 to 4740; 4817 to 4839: -93.3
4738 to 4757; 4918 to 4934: -182.8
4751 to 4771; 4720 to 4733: 38.4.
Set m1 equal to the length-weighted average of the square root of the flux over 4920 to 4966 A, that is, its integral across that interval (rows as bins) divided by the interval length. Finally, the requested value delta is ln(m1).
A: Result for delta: 1.07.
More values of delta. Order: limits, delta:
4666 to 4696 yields 1.03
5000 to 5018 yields 1.02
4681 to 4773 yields 1.05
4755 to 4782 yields 1.05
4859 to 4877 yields 1.02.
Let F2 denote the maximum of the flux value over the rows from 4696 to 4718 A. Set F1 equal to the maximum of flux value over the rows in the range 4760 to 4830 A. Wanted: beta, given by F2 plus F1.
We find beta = 20.1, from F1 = 10.12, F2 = 9.98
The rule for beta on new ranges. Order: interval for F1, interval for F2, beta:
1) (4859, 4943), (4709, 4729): 19.5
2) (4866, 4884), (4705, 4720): 19.3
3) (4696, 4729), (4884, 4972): 19.9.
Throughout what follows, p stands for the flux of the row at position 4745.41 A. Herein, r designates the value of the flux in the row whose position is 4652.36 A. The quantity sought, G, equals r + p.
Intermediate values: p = 8.839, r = 8.299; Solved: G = 17.1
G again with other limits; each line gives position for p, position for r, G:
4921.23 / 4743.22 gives 15.8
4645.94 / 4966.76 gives 16.2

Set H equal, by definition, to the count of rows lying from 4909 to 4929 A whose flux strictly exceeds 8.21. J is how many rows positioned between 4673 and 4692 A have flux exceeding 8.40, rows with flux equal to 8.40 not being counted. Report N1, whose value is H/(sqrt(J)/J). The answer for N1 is 4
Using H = 4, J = 1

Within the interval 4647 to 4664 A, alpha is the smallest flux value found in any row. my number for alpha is 7.455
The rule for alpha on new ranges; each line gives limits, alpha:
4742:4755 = 7.761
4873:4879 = 7.945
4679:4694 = 7.291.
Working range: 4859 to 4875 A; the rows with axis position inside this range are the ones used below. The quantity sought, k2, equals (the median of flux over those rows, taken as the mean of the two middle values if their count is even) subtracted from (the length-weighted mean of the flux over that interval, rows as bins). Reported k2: -0.13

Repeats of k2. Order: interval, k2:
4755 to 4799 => 0.00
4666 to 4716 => -0.07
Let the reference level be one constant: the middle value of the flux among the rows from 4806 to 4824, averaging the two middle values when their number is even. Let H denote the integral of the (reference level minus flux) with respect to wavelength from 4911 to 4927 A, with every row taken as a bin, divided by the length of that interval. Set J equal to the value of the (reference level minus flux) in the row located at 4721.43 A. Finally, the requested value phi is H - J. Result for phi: 1.6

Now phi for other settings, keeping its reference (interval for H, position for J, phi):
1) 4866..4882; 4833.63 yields -0.7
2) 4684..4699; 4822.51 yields 0.0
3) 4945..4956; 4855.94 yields -1.3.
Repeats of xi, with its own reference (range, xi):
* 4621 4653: 0.4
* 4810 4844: 0.7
